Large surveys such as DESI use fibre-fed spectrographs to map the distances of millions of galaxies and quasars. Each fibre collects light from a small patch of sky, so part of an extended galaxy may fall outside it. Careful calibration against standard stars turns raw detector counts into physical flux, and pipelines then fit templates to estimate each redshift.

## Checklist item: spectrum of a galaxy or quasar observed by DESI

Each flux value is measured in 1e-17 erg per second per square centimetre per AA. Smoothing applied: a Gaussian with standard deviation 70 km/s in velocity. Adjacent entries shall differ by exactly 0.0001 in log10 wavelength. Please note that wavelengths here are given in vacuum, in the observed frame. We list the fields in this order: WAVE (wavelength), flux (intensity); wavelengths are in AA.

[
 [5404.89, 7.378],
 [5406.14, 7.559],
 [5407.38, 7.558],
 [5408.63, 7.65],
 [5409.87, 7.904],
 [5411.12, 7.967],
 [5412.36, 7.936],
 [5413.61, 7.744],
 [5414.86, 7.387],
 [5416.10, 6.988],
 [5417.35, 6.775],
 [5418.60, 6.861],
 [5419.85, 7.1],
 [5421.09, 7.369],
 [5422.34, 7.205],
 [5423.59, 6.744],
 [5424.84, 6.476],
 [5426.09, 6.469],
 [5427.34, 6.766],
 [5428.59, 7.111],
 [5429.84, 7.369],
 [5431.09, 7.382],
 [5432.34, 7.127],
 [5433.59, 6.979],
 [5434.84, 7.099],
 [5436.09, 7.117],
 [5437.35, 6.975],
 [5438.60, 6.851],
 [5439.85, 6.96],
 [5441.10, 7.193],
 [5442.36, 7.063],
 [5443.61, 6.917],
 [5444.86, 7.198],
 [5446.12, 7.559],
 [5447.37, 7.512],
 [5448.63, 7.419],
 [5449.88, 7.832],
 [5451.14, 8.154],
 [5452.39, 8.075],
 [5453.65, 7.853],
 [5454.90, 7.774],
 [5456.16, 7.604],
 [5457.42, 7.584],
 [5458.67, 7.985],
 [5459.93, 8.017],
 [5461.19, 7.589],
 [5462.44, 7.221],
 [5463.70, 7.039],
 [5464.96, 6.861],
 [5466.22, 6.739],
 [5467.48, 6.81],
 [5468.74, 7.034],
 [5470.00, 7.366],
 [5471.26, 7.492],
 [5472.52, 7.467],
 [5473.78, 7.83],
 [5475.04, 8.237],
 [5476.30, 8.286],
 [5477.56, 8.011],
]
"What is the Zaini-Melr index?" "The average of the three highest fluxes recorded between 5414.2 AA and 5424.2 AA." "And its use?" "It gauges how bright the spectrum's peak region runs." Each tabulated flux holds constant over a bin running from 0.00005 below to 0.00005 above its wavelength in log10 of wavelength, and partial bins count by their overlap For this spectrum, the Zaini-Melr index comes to 7.32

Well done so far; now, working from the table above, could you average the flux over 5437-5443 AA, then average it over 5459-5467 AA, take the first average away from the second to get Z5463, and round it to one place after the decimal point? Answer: 0.2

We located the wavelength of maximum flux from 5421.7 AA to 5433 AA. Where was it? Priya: 5431.09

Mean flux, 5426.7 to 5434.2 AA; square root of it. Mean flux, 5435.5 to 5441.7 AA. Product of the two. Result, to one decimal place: 18.7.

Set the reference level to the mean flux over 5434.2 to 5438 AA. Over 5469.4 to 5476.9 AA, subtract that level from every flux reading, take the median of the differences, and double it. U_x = 1.2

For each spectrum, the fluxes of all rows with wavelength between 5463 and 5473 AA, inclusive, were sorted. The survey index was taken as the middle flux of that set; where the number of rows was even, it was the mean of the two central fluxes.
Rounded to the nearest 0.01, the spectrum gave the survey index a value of 7.04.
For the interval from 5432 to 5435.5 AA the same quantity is 7.10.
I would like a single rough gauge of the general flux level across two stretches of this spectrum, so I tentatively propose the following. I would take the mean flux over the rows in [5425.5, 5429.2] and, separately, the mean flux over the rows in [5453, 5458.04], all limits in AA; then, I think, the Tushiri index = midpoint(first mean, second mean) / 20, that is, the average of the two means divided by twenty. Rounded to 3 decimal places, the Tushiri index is 0.362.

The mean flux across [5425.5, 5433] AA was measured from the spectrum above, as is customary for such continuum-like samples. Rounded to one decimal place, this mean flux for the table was 7.0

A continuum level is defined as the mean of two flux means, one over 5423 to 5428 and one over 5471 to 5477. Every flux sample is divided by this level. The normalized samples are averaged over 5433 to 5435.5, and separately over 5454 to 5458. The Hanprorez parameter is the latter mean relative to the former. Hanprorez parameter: 1.09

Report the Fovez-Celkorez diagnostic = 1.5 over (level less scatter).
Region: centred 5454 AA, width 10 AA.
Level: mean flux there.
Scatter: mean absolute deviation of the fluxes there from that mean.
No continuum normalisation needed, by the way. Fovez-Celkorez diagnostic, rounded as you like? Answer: 0.195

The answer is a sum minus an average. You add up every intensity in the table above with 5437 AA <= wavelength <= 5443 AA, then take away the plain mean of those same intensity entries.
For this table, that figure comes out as 28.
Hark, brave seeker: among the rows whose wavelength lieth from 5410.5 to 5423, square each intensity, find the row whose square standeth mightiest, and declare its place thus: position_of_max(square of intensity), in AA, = 5411.12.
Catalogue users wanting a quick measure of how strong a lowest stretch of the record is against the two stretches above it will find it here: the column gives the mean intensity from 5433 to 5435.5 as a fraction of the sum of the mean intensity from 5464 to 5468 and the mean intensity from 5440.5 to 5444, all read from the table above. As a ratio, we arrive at 0.508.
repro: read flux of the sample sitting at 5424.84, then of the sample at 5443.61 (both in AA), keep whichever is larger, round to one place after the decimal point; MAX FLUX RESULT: 6.9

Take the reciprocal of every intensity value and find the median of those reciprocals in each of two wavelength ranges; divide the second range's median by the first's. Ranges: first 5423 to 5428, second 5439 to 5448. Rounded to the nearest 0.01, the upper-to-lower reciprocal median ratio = 0.92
